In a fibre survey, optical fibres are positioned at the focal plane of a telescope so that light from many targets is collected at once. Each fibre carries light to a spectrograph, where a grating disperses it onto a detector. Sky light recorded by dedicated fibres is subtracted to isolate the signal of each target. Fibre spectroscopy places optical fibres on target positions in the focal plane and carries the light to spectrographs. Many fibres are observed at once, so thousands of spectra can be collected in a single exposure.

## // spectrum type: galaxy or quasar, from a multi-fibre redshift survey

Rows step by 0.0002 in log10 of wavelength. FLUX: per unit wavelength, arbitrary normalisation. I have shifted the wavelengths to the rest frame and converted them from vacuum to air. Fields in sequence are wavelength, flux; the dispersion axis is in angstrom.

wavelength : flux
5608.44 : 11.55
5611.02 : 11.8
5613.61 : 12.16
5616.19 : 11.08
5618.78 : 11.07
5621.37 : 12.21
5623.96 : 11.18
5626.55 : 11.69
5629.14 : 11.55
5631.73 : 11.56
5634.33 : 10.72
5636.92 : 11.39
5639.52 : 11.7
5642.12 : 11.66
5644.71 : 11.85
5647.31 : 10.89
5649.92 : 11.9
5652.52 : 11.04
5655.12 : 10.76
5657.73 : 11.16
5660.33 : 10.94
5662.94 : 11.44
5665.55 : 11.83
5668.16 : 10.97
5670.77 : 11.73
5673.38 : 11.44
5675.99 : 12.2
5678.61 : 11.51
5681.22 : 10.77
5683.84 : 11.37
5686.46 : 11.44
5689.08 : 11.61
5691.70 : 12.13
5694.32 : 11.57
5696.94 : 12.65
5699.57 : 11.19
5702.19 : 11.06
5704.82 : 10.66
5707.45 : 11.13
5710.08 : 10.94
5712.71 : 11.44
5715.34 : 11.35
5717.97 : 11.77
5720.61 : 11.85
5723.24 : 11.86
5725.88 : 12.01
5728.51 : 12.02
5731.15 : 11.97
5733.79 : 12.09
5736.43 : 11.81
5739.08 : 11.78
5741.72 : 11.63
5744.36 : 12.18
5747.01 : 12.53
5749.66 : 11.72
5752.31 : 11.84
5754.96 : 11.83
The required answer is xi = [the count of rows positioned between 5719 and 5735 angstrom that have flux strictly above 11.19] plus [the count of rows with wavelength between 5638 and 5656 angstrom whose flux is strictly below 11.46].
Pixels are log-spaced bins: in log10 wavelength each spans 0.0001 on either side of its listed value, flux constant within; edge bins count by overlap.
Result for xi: 9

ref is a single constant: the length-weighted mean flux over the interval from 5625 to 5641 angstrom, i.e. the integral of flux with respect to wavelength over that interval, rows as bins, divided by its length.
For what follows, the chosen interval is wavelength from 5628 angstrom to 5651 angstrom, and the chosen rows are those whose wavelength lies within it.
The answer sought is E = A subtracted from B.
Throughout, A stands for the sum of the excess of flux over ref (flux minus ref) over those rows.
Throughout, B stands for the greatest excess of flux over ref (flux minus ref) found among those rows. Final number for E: 0.1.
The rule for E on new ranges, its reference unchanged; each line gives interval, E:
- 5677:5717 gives 1.9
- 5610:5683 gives 0.7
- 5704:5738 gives -1.6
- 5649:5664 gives 1.8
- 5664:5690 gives 0.2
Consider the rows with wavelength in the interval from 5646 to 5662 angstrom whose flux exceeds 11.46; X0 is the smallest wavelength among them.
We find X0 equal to 5649.92 angstrom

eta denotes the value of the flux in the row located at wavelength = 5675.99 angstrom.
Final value 12.2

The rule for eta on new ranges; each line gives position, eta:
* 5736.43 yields 11.81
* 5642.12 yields 11.66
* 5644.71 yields 11.85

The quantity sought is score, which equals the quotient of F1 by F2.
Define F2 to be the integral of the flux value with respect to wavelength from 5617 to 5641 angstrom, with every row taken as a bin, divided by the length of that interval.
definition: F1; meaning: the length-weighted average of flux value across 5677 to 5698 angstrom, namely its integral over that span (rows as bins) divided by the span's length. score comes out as 1.02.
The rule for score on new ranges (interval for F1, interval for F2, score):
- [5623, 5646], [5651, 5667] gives 1.03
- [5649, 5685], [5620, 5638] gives 0.99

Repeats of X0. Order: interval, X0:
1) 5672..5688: 5675.99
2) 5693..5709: 5694.32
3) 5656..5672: 5665.55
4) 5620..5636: 5621.37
